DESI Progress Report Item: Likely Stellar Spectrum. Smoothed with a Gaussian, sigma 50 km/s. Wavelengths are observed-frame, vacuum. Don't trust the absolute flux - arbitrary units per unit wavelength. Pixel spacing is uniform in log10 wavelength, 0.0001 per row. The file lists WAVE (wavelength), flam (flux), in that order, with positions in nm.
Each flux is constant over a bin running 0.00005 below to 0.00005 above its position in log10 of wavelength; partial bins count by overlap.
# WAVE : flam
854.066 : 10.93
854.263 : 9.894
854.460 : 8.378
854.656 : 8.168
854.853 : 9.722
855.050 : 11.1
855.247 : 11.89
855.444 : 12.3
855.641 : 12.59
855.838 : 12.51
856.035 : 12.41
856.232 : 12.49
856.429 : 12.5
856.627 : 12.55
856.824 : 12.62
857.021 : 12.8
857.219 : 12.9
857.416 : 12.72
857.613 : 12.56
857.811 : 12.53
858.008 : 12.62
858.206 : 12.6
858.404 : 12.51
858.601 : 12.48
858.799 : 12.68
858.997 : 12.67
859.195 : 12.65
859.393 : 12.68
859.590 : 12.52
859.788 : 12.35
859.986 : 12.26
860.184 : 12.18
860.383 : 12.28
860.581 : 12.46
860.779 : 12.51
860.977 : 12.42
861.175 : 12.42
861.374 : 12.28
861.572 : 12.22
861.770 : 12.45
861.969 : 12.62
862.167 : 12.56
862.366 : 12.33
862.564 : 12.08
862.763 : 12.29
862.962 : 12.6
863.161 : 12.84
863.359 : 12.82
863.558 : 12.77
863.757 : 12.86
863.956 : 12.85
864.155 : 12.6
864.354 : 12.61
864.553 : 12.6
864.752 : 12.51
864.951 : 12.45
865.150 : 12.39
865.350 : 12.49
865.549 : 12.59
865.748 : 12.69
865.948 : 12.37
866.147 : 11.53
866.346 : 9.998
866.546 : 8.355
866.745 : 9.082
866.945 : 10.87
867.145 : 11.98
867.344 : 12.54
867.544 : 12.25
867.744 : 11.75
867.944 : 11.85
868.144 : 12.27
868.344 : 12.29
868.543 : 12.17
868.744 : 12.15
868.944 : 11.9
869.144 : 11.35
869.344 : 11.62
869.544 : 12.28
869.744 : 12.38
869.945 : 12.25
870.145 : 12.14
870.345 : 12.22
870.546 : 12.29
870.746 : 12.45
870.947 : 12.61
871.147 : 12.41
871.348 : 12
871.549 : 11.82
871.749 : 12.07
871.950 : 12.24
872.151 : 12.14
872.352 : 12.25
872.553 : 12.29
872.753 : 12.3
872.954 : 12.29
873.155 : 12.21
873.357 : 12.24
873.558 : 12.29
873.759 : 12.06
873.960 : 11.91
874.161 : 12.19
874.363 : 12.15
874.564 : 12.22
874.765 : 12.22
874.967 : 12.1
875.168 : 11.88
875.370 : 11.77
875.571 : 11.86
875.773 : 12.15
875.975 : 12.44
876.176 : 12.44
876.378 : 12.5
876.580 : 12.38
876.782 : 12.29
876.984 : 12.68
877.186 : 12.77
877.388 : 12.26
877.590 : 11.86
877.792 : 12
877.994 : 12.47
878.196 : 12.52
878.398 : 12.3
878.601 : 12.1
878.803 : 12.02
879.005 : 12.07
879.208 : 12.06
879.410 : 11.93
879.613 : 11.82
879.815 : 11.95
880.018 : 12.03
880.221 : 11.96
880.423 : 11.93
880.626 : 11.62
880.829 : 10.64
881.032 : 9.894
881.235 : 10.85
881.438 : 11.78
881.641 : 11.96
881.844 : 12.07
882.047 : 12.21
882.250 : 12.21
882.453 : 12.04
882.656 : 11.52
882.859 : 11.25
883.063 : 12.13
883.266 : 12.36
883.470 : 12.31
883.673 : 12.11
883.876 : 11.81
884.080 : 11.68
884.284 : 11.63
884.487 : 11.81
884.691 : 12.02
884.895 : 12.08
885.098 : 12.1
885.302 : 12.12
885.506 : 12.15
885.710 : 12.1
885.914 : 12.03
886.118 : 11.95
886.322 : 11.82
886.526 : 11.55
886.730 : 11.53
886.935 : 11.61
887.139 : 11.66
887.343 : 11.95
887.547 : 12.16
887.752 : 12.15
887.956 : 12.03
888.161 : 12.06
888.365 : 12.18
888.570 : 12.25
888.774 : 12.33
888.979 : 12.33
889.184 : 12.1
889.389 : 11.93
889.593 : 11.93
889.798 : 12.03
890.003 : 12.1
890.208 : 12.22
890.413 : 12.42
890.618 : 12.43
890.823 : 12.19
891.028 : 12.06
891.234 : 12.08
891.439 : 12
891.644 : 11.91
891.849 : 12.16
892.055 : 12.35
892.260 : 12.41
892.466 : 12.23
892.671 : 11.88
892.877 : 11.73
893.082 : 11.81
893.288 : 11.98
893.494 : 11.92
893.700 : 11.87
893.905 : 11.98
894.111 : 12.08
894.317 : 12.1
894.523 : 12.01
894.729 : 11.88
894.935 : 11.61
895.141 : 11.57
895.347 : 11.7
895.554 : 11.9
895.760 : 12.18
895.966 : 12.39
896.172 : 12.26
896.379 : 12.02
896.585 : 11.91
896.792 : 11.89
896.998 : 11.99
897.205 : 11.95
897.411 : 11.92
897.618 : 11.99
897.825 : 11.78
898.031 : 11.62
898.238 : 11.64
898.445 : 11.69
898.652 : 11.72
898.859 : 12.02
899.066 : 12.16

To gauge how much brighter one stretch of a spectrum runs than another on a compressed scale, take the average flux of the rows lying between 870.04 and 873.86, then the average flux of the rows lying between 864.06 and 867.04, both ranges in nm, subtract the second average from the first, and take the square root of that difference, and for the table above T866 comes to 0.74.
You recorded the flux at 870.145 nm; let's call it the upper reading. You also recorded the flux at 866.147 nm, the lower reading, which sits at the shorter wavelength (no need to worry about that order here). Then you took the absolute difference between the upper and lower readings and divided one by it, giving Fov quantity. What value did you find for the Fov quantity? 1.6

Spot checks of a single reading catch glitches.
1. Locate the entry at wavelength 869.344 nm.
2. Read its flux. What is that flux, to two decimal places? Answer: 11.62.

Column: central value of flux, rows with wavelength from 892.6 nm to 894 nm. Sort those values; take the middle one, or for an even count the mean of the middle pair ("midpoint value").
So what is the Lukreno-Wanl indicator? 11.9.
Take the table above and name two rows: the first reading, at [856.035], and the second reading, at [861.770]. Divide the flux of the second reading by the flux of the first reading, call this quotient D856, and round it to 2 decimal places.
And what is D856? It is 1.00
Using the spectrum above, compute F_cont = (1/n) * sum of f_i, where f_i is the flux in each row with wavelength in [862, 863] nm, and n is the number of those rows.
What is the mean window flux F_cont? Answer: 12.37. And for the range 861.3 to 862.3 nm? 12.43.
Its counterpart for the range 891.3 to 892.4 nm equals 12.17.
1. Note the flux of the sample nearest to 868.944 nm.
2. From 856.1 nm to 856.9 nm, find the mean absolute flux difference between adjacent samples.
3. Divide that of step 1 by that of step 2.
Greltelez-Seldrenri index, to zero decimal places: 275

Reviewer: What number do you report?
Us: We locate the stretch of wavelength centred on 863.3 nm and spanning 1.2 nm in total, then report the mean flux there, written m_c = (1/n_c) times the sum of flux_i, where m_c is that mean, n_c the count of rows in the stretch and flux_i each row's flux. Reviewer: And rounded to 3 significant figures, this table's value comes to 12.7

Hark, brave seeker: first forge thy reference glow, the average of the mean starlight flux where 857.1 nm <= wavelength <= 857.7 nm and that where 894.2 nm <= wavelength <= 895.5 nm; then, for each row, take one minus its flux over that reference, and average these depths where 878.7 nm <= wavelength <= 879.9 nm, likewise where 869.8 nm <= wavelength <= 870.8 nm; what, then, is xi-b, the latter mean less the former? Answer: -0.024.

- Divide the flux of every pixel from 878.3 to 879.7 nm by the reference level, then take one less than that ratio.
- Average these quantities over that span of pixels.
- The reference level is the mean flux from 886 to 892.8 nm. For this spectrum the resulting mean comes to -0.001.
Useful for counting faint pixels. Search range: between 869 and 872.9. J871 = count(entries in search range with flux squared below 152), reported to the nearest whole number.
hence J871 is 15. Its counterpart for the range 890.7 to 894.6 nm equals 17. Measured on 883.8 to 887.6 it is 19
